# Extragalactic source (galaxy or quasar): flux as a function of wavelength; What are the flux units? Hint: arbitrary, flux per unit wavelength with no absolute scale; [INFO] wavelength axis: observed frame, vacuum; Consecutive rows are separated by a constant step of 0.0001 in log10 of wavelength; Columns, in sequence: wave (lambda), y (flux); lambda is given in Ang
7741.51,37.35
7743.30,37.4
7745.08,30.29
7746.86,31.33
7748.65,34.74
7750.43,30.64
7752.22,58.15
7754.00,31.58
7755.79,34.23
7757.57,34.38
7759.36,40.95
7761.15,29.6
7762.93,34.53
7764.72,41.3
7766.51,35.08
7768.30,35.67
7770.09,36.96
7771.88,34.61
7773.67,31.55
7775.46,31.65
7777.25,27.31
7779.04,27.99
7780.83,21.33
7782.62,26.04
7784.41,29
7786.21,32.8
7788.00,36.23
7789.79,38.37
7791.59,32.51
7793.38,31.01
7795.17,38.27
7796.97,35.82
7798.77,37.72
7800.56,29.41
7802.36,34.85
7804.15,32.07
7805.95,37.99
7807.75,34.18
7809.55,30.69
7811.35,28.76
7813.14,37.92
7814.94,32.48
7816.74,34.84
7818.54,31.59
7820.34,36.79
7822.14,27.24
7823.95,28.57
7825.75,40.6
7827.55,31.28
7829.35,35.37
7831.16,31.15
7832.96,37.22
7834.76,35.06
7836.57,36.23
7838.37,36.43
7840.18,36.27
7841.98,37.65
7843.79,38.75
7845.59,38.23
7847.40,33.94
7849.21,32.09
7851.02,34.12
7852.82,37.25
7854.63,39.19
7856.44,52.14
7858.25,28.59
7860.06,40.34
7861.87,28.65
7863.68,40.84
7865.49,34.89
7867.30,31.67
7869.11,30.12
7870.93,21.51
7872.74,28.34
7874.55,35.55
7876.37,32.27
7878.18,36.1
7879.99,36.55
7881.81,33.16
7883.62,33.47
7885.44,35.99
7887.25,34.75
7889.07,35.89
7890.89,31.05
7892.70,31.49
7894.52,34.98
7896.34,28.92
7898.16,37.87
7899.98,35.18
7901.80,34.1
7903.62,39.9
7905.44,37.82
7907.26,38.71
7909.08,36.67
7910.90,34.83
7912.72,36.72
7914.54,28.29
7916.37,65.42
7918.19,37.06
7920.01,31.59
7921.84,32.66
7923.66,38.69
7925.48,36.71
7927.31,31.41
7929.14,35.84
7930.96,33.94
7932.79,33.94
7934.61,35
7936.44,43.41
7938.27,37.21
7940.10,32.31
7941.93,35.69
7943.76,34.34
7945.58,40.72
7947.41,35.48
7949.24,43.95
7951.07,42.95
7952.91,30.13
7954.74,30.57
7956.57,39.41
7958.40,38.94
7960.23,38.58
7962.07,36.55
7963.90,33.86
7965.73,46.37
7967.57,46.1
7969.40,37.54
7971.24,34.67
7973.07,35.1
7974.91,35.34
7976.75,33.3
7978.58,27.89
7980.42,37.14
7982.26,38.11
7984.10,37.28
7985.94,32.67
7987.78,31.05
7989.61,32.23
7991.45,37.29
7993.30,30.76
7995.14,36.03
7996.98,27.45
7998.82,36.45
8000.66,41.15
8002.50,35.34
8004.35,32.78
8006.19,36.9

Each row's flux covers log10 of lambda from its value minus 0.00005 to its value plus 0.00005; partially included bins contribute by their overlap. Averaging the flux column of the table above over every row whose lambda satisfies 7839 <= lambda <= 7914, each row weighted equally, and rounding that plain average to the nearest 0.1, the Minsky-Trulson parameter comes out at 35.0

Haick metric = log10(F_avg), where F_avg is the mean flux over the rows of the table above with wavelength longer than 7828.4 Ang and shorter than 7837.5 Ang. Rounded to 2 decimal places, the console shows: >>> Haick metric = 1.54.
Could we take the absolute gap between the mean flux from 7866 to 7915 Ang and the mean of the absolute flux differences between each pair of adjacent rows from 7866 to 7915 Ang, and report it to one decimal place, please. 30.3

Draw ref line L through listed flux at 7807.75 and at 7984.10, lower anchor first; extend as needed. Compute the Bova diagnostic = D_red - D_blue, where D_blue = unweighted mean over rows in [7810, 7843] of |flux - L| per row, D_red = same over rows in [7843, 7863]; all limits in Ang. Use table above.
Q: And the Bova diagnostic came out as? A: 1.9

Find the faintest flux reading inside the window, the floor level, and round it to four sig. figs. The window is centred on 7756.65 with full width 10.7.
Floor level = 29.60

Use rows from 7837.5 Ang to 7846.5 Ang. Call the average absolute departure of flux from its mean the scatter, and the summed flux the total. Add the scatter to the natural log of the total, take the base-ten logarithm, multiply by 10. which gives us 7.9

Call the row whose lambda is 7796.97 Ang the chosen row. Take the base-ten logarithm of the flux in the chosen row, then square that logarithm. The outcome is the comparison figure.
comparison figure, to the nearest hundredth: 2.42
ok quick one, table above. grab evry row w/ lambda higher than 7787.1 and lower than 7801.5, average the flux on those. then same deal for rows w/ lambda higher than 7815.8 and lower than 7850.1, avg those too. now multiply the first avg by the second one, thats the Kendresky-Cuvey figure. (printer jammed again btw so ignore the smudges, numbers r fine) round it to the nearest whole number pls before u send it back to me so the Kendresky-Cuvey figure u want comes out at 1212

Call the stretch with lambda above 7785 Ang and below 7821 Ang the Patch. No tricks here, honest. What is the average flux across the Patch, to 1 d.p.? 34.2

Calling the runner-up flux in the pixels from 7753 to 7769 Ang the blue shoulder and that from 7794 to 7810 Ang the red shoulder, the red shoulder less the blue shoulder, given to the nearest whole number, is -3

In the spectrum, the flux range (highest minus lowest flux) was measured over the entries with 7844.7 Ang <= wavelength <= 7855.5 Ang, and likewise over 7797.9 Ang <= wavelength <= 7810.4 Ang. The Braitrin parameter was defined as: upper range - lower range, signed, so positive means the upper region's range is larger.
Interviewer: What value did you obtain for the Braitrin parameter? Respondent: -1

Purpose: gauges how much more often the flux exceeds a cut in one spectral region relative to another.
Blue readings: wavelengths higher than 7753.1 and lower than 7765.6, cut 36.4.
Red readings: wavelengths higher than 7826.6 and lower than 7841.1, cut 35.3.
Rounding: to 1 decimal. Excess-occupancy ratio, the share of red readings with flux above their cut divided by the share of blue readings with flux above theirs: 2.2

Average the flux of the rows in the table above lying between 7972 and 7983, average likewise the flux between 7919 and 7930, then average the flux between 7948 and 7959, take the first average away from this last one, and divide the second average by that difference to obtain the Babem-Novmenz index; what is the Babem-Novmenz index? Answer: 11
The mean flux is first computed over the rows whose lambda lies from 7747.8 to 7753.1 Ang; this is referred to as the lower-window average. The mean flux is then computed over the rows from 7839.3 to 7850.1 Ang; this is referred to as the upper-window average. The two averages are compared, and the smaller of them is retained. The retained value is 36.2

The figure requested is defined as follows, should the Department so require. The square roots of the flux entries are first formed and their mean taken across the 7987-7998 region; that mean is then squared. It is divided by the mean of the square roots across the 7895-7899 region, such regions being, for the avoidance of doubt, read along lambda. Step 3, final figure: 5.62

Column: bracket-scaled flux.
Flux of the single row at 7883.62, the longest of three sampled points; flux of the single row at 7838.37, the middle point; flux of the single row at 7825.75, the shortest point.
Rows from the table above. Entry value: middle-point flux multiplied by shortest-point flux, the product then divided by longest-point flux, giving 44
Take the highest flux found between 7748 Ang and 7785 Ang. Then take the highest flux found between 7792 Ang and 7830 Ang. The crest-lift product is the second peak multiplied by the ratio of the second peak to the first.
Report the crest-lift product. 28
